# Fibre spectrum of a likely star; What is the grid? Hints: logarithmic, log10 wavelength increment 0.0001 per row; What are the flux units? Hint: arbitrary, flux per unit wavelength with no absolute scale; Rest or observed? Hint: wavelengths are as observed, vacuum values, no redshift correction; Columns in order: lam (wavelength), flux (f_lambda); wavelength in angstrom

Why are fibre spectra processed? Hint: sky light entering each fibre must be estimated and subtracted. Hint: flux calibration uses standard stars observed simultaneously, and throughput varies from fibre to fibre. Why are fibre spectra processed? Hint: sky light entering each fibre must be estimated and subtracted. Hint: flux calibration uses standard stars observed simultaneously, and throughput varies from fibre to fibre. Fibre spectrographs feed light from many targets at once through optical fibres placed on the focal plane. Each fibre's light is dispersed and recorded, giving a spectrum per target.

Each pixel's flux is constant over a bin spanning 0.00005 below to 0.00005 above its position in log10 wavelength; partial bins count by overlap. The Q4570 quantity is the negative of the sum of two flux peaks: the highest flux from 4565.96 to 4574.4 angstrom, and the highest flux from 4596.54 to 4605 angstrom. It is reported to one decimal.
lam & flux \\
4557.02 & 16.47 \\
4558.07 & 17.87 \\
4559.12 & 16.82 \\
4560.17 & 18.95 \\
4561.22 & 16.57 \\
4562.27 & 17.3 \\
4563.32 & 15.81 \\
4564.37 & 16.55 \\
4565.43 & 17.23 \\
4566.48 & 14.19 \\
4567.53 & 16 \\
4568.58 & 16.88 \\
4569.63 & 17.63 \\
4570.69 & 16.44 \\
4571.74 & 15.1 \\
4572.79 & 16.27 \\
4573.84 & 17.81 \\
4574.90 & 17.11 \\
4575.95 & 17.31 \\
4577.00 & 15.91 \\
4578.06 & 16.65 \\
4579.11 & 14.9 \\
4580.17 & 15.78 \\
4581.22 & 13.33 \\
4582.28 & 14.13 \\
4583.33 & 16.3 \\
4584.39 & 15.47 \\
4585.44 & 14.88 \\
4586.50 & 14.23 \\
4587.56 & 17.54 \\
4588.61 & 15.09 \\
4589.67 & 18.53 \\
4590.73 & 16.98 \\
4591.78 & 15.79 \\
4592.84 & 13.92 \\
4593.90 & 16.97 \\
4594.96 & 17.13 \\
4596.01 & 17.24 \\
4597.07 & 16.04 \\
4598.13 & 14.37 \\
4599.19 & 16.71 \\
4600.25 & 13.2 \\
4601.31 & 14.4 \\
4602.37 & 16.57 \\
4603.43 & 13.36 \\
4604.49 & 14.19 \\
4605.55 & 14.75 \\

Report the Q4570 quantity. -34.5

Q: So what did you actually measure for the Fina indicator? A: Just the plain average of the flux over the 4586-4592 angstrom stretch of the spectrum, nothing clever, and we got 16.4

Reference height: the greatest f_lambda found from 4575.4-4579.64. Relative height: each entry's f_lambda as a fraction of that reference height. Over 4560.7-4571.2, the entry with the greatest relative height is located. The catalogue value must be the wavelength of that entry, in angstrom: 4569.63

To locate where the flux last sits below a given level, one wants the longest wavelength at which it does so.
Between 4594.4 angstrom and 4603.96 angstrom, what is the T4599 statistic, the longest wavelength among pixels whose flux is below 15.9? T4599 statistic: 4603.43 angstrom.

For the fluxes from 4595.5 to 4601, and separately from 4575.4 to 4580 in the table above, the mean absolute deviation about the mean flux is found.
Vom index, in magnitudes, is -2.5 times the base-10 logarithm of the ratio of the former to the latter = -0.61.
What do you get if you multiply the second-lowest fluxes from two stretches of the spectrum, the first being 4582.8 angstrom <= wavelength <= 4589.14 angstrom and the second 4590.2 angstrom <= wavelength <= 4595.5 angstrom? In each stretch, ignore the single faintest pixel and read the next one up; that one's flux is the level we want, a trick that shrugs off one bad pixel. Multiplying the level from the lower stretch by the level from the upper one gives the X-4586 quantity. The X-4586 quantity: 235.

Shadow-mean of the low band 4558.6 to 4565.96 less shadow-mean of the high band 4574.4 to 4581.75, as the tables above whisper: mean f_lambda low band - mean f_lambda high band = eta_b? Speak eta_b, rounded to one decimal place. 1.2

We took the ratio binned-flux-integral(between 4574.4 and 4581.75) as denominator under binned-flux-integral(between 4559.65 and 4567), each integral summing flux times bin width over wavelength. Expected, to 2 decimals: 1.05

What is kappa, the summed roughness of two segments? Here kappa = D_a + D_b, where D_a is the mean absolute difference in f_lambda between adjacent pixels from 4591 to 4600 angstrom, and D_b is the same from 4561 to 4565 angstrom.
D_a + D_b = 2.47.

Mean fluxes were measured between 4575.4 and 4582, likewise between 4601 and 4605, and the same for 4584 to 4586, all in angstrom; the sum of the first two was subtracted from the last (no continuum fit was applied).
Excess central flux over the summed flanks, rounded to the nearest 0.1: -15.1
